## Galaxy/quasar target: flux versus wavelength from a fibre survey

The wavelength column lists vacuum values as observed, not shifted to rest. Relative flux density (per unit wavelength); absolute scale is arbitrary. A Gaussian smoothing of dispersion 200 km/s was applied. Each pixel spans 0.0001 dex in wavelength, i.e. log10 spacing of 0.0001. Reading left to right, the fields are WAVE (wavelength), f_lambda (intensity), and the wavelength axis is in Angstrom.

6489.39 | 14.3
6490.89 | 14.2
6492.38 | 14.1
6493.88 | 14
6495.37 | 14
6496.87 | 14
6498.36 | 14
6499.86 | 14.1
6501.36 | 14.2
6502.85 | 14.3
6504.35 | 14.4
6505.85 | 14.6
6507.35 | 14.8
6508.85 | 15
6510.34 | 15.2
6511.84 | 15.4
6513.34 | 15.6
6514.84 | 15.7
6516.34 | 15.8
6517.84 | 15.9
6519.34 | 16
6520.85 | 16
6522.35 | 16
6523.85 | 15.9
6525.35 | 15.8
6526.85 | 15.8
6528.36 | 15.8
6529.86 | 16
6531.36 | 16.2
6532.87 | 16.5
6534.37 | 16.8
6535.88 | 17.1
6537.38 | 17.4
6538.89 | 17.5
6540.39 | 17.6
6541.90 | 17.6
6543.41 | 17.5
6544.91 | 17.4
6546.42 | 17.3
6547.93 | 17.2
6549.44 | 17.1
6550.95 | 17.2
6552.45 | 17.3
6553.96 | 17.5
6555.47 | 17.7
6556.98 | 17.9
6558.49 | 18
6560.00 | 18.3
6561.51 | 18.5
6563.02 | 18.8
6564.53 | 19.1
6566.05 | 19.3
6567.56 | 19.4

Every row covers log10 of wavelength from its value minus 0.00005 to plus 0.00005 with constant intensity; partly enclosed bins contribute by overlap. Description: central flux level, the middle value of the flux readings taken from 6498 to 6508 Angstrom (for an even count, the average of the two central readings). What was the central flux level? 14.3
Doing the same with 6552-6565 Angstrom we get 18.0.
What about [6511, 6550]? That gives 16.1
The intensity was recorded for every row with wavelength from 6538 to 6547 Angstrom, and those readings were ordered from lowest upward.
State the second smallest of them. 17.4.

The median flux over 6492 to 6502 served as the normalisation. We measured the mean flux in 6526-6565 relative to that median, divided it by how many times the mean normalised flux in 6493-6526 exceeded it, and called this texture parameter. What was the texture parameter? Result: 1.43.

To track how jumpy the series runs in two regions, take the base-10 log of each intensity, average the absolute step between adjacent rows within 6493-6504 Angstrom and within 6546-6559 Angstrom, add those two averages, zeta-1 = 0.0050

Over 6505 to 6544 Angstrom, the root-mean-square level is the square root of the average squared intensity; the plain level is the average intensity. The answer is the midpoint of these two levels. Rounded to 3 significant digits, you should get 16.1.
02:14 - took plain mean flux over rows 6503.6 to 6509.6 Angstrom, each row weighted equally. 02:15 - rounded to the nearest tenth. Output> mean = 14.7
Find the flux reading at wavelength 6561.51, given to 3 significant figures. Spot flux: 18.5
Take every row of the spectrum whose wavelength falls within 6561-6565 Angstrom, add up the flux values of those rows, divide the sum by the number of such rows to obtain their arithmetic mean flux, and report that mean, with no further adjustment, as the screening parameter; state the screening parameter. 18.8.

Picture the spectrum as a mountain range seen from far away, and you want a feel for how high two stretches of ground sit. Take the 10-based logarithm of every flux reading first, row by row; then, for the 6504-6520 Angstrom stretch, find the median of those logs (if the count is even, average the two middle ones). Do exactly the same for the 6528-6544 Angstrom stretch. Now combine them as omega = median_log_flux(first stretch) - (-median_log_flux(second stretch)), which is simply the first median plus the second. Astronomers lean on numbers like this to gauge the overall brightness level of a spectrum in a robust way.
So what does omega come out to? 2.42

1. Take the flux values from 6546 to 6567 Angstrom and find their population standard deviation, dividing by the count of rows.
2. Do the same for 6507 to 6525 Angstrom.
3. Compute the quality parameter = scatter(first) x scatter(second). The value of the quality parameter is 0.29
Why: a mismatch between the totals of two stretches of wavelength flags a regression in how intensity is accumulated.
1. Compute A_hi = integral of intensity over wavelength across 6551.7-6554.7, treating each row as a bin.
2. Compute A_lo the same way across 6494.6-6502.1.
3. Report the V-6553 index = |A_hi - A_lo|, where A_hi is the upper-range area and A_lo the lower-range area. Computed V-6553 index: 53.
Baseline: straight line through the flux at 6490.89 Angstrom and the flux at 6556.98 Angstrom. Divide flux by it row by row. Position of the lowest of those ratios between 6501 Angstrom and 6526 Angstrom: 6501.36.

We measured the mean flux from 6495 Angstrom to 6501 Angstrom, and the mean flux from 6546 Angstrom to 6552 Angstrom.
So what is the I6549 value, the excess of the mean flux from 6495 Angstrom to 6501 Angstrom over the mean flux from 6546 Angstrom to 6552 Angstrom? -3.2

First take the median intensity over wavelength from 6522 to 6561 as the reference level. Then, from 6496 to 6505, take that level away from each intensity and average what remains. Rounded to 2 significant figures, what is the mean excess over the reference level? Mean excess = -3.1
